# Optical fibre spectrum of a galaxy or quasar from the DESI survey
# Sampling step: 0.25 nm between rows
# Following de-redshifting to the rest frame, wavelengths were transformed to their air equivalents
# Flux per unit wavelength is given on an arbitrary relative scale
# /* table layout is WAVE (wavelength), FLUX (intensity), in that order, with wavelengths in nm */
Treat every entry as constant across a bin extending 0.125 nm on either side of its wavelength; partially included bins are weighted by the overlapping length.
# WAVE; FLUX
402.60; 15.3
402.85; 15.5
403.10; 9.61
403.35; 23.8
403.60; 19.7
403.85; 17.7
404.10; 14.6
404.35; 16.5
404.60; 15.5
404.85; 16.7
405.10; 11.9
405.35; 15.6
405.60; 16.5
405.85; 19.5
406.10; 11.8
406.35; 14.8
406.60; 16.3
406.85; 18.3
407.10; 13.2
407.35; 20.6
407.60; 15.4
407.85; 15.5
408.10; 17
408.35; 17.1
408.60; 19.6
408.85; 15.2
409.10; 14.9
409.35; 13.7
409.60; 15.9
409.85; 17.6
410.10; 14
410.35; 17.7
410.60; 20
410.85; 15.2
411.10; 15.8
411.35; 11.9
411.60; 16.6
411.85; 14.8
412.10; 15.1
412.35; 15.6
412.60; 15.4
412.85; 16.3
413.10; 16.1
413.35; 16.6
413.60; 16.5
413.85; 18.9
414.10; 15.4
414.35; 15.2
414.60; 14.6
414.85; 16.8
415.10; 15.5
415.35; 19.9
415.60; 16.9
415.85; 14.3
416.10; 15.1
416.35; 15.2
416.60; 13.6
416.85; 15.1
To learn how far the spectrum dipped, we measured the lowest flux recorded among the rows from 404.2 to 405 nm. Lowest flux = 15.5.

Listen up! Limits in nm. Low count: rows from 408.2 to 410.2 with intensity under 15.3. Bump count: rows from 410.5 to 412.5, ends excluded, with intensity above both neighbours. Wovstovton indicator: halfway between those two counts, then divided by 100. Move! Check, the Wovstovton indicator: 0.0300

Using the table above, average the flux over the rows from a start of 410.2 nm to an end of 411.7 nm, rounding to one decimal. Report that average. 16.2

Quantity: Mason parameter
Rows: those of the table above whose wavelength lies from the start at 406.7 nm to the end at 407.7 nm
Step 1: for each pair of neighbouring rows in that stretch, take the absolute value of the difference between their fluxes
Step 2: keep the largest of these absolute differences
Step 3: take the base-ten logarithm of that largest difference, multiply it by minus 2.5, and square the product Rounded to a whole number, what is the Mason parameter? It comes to 5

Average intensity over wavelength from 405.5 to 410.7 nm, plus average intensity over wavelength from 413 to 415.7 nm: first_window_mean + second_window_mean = 33.0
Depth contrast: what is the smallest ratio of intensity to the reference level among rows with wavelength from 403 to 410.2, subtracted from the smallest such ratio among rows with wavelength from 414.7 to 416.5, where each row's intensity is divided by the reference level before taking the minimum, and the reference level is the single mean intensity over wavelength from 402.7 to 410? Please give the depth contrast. 0.29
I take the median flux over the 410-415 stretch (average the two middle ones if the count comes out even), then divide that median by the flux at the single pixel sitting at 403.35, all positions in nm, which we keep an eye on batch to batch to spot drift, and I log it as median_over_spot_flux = 0.66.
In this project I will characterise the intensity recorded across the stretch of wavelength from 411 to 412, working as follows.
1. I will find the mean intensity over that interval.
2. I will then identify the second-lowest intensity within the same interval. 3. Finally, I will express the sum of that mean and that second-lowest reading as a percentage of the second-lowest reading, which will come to 200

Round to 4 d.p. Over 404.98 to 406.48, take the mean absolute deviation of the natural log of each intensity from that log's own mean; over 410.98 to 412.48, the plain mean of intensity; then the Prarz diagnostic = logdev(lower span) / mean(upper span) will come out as 0.0098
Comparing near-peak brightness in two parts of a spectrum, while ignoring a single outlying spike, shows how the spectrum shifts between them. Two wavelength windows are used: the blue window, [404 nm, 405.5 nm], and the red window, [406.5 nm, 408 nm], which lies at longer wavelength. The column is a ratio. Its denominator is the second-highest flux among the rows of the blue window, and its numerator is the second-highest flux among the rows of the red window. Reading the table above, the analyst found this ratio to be 1.11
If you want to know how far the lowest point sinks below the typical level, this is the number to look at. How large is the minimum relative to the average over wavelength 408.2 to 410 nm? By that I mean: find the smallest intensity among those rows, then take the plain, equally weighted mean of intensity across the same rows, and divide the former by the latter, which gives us 0.84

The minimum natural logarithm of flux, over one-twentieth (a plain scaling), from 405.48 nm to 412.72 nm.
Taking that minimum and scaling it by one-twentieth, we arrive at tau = 0.123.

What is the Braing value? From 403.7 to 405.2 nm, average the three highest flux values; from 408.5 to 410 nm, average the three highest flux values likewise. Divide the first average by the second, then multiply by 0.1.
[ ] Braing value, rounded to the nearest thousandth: 0.096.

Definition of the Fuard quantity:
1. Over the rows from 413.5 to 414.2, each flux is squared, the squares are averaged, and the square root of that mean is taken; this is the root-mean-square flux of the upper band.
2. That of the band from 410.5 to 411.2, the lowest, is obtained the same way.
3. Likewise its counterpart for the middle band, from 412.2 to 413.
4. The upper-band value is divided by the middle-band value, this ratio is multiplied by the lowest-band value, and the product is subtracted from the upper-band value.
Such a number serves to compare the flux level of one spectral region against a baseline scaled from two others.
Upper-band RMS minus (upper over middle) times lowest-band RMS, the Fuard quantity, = -1.5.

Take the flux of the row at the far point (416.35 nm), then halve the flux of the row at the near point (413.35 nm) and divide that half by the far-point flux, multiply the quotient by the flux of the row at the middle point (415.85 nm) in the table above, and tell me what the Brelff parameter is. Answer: 7.8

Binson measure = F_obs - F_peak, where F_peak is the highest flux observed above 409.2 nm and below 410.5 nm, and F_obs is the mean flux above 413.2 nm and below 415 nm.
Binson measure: -1.4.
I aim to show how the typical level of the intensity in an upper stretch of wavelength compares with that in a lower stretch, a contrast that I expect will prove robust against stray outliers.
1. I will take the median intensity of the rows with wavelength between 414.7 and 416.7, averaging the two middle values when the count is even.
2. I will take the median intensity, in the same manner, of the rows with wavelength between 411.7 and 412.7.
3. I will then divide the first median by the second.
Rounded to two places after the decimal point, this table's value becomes 1.01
